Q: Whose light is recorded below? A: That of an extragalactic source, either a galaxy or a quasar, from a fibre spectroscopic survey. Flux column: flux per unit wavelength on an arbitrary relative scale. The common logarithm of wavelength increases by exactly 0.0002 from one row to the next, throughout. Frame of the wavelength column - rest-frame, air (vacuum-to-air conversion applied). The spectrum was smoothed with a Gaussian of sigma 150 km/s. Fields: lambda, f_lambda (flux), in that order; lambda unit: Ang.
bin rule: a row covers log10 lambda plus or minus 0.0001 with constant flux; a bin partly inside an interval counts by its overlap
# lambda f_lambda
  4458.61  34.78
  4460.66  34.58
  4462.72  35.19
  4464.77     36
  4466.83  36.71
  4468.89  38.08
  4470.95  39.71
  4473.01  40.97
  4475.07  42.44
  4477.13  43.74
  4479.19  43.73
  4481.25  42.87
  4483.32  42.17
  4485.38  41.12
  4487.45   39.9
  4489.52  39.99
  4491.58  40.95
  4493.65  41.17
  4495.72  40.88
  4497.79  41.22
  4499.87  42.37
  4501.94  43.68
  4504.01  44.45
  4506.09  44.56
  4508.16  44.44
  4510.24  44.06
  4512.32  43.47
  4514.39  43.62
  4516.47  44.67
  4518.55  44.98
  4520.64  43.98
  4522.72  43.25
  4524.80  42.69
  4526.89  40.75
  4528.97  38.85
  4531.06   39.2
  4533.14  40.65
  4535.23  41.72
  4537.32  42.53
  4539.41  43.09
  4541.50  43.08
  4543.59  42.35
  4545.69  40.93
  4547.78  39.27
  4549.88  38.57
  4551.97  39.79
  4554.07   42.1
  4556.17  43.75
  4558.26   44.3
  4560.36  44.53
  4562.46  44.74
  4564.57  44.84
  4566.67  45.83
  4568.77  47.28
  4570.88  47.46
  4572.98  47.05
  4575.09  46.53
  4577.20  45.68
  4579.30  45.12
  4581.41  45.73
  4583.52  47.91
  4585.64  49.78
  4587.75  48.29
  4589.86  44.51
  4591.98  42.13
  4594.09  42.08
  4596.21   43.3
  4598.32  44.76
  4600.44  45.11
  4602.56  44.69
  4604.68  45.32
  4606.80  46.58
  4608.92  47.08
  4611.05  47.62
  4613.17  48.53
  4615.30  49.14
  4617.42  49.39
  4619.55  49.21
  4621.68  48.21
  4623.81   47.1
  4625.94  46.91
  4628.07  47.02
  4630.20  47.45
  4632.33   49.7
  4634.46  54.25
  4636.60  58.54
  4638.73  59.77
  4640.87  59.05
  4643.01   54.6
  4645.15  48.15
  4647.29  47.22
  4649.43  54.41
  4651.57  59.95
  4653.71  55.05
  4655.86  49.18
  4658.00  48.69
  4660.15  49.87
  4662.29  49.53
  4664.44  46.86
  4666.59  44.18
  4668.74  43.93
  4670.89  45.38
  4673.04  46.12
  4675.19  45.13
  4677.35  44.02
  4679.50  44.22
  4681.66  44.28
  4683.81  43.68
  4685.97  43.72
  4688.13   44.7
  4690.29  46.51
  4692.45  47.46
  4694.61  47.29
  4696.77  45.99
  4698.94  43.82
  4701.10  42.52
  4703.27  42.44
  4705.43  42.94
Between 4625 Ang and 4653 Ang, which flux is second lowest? 47.02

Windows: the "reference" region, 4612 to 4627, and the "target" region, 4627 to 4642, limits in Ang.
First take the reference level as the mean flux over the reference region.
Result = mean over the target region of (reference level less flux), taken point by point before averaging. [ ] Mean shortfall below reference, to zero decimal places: -5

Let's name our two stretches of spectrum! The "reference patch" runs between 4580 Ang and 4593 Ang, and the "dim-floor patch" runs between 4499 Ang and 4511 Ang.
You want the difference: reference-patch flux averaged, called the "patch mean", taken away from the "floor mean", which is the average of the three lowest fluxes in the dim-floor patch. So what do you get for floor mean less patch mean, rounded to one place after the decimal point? -3.0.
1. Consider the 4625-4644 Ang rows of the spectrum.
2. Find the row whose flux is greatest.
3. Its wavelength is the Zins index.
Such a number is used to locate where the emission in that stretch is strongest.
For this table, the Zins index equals 4638.73 Ang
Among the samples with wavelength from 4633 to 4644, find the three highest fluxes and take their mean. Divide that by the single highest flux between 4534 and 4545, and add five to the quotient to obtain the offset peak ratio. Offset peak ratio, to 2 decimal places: 6.37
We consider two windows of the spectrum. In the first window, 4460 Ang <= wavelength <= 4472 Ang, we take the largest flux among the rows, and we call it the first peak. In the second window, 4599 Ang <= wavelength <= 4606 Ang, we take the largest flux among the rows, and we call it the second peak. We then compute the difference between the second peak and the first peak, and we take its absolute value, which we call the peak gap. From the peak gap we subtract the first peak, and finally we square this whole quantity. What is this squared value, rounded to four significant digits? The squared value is 1163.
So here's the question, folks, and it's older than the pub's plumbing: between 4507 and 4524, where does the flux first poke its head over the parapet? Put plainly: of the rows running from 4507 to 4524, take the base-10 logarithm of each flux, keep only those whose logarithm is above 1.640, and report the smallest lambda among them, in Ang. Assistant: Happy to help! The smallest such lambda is 4508.16 Ang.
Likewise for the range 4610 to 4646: 4611.05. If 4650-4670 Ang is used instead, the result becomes 4651.57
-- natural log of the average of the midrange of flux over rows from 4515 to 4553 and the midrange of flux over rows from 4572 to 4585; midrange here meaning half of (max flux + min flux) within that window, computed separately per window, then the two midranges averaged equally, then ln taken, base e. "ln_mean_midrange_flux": 3.79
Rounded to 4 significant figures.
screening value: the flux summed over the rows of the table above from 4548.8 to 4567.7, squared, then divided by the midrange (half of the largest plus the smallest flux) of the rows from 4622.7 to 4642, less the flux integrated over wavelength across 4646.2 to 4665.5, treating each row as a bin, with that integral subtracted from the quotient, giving 1841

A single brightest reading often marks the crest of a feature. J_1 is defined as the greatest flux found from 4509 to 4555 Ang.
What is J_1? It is 44.98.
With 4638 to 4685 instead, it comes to 59.95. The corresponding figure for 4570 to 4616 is 49.78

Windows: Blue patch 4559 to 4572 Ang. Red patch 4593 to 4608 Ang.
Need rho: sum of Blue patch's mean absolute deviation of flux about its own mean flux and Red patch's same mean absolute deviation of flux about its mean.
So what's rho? 2.14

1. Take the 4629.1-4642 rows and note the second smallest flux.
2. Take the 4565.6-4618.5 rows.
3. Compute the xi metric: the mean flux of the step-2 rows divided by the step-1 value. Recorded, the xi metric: 0.93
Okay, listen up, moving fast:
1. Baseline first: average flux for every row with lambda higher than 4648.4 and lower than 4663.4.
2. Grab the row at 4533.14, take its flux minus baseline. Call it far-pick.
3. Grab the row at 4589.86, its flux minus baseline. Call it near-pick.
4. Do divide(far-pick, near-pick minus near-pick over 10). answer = 1.66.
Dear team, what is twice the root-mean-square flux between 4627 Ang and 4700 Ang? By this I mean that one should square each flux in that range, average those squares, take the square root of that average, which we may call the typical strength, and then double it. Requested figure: 98.1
